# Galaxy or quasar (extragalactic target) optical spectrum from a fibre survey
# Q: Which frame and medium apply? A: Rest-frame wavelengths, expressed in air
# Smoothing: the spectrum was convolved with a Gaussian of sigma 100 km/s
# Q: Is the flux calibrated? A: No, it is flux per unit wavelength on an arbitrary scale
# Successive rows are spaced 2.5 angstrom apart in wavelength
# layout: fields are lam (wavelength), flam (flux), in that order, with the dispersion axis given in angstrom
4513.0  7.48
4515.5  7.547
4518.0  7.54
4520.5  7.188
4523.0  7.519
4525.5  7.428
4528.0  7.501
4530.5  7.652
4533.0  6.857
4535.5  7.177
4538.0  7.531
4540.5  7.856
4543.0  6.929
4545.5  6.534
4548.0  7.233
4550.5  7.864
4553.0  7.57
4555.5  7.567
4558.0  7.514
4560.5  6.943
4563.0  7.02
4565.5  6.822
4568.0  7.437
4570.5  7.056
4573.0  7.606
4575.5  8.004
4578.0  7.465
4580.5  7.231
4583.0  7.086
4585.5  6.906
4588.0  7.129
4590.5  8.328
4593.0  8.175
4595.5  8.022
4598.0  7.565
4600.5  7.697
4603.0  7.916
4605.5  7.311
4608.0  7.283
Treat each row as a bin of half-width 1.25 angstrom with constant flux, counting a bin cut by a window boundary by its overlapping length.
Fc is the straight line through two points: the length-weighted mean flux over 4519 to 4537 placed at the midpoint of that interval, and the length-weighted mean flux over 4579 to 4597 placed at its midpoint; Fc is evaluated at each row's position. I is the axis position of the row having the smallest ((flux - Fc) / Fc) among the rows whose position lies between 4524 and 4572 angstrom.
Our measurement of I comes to 4545.5 angstrom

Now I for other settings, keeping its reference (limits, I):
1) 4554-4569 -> 4565.5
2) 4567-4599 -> 4585.5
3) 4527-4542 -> 4533.0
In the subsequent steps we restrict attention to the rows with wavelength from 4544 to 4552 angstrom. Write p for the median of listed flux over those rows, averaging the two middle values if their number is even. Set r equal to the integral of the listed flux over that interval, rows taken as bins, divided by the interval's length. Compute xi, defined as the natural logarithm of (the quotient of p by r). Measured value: 0.003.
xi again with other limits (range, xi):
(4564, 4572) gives -0.009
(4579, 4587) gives 0.000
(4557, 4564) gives -0.019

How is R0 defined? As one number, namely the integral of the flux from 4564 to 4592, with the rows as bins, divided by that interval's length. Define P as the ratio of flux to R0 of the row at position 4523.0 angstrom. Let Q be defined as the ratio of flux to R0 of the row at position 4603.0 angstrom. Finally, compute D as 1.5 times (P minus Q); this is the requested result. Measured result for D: -0.08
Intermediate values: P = 1.02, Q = 1.07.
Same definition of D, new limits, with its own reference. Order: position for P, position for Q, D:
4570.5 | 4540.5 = -0.16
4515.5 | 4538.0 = 0.00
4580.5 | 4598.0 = -0.07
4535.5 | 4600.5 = -0.11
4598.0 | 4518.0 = 0.01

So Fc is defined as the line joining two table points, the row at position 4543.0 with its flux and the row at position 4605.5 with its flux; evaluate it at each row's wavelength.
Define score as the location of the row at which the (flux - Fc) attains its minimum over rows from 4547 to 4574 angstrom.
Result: 4565.5 angstrom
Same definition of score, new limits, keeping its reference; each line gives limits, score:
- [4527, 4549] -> 4545.5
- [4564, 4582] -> 4565.5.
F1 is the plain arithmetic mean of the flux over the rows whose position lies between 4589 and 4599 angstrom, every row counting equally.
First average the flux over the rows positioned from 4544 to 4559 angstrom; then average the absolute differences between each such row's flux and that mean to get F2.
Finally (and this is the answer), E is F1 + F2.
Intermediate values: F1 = 8.0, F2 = 0.33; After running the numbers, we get 8.35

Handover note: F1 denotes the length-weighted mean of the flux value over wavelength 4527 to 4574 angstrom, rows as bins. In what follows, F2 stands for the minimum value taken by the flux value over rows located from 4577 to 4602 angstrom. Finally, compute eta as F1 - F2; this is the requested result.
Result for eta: 0.39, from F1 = 7.30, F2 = 6.906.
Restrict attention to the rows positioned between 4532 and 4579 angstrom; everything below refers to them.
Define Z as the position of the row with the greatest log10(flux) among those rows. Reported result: 4575.5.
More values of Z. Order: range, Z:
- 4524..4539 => 4530.5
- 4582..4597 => 4590.5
